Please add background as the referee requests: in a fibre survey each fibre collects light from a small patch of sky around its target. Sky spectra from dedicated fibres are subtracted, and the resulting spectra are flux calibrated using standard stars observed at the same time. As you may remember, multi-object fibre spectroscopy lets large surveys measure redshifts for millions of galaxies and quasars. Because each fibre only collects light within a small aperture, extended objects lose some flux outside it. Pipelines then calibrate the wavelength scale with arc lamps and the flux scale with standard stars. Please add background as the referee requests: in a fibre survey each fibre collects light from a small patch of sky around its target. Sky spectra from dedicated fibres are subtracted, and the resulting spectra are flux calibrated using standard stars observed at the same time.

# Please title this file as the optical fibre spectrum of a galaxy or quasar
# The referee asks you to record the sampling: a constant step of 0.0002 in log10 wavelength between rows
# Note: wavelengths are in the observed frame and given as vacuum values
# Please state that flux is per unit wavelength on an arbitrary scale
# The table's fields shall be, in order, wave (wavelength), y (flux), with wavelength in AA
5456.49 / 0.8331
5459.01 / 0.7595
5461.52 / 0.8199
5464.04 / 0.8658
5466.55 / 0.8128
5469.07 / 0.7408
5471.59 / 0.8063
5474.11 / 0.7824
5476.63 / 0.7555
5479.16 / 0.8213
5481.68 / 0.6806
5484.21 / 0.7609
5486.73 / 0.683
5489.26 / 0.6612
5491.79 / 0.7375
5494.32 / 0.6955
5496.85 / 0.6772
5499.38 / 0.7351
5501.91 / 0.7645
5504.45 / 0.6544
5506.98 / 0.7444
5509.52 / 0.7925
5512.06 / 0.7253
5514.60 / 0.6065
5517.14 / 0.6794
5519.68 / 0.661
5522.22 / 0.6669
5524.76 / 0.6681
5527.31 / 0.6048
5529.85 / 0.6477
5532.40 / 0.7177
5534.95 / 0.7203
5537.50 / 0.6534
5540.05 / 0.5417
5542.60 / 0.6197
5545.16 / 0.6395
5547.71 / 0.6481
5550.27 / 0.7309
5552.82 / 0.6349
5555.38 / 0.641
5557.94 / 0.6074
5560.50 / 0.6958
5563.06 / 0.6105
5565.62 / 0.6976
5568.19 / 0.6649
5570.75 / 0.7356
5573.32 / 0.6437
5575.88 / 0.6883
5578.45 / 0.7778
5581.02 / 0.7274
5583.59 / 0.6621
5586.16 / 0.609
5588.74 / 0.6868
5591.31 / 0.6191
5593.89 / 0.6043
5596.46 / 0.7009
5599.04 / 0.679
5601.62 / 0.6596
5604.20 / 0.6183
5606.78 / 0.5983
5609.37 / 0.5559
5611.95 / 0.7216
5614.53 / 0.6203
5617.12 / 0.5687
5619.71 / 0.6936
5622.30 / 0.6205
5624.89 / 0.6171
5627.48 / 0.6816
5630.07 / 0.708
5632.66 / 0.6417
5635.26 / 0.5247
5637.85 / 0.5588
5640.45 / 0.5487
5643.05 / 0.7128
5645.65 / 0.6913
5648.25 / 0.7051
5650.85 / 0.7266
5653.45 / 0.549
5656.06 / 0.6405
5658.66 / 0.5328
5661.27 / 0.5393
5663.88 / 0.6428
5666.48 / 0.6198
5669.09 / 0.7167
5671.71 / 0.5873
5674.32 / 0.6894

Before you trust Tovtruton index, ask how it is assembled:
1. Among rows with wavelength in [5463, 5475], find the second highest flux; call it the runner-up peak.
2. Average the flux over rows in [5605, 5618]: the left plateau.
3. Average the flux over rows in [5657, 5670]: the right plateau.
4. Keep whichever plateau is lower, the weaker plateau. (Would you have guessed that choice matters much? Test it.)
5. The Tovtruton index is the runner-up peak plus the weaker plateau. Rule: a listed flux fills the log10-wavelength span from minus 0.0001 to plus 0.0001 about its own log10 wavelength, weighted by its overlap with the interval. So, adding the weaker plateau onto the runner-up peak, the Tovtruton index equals 1.42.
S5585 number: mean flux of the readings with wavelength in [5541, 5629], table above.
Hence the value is 0.655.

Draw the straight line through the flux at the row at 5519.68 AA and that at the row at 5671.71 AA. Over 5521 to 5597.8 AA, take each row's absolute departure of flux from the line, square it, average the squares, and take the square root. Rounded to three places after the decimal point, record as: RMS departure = 0.056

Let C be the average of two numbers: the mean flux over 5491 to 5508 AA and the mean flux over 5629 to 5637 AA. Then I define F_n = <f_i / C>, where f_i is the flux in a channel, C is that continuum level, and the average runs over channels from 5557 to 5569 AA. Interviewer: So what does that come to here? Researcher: 0.98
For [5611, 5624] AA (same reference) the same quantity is 0.96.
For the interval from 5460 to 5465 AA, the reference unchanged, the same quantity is 1.26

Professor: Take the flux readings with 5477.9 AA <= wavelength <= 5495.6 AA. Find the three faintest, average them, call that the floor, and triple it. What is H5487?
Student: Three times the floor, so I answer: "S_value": 2.0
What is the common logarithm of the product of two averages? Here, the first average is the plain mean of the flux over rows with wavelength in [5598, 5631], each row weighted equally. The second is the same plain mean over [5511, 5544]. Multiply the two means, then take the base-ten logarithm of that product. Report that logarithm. -0.38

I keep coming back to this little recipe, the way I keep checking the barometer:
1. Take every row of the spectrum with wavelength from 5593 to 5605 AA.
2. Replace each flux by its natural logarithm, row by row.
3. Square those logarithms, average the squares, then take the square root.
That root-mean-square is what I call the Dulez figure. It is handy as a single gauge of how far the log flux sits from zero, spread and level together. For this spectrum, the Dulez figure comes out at 0.43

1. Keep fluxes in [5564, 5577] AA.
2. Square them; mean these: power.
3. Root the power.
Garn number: 0.69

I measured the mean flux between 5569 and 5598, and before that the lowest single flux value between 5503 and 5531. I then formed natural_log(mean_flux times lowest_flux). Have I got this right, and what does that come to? -0.892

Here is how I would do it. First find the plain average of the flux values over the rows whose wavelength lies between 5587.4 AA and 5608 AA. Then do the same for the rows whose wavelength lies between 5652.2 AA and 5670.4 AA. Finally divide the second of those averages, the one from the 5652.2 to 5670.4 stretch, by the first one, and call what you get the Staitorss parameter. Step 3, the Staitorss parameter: 0.938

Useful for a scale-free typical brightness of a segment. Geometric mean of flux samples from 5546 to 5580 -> 0.67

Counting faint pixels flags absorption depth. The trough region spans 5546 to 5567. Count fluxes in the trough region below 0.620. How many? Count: 2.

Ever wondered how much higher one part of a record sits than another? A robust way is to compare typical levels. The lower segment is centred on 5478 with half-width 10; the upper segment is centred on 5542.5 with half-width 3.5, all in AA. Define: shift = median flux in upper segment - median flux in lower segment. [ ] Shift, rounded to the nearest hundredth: -0.14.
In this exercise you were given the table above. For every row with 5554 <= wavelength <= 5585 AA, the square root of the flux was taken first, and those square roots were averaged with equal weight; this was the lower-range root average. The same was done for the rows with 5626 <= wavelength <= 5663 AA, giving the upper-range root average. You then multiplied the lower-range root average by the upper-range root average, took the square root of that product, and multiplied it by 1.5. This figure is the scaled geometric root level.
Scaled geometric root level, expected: 1.21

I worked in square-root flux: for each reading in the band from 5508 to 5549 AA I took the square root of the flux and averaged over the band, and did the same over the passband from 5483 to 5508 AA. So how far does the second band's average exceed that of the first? 0.030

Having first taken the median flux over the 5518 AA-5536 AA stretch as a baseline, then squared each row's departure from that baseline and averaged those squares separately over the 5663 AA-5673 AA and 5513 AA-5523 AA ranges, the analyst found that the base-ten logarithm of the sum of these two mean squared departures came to -2.4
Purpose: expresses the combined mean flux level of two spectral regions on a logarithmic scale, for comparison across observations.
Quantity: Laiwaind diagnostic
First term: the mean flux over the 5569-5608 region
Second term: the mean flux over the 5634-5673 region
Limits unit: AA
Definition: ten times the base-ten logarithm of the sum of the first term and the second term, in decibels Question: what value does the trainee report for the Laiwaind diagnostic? 1.10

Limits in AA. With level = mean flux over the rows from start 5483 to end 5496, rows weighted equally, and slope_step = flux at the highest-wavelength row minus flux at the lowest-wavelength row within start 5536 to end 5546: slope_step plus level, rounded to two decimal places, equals 0.69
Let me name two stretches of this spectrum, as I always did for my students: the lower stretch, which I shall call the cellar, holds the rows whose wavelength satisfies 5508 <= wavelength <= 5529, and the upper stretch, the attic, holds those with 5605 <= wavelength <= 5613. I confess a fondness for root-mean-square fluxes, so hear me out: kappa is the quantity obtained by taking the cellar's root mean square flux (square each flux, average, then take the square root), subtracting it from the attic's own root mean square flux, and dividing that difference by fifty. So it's -0.0010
